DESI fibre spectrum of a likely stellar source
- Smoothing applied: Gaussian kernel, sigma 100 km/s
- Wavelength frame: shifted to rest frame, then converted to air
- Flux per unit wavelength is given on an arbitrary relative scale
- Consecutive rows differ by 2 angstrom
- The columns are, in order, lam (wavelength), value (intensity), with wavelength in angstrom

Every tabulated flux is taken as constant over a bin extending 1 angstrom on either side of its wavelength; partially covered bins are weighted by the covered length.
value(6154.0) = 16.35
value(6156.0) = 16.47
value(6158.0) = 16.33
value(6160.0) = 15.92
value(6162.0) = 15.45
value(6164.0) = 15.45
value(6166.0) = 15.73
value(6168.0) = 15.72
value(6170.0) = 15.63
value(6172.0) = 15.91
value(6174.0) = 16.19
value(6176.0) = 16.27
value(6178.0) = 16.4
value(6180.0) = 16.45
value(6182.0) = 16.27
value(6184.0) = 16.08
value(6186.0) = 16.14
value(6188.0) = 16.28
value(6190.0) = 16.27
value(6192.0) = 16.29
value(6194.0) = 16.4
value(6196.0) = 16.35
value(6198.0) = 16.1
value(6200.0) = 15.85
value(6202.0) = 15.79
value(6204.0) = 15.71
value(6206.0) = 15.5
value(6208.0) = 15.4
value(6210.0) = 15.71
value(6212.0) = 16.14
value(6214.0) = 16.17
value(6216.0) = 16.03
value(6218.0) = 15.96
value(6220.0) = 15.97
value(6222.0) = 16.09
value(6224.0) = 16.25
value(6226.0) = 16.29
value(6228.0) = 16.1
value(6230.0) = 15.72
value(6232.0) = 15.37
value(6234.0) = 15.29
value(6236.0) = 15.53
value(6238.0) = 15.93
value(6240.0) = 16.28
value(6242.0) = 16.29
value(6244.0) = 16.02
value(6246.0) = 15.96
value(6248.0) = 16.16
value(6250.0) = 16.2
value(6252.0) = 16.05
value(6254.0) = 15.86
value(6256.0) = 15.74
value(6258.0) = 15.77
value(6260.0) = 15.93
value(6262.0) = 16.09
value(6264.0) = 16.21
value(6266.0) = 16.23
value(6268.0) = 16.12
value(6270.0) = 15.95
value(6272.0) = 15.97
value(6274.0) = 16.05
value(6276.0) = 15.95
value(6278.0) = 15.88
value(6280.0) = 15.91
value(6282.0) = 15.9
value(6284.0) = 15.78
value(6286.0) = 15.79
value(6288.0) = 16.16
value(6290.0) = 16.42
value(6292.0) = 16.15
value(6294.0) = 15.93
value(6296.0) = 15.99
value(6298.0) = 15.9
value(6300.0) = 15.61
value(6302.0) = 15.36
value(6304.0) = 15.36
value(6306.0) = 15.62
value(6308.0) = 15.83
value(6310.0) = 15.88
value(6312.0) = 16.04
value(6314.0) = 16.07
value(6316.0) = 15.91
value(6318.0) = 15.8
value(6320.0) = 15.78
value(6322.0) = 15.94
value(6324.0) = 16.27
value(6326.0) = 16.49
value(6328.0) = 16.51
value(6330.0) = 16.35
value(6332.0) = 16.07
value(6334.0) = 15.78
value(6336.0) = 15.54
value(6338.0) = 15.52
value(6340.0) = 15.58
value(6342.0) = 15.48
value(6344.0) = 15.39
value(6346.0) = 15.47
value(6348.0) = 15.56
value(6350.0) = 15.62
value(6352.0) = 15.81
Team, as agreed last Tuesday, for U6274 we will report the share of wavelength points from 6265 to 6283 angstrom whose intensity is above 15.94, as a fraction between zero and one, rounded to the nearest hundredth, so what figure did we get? 0.67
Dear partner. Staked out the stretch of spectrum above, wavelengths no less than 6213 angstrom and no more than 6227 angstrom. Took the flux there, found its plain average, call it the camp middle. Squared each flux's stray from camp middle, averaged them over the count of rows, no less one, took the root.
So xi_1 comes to 0.12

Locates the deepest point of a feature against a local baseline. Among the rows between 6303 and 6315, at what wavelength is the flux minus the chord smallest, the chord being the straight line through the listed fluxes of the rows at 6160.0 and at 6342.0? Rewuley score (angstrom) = 6304.0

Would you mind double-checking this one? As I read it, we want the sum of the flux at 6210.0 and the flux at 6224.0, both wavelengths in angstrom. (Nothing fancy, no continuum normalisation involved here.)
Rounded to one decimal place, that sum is 32.0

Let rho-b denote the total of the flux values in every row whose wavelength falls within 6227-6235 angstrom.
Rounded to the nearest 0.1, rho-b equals 62.5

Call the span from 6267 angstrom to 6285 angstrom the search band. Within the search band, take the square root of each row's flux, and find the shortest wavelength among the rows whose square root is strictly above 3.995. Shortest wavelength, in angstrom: 6268.0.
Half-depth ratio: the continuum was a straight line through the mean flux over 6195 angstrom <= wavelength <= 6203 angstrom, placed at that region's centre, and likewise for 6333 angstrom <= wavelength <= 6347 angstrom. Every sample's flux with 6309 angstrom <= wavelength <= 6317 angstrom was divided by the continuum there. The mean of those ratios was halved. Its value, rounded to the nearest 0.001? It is 0.511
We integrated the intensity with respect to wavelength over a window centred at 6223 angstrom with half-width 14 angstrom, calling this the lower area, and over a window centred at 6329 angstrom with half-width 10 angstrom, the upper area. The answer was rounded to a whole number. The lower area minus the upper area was 125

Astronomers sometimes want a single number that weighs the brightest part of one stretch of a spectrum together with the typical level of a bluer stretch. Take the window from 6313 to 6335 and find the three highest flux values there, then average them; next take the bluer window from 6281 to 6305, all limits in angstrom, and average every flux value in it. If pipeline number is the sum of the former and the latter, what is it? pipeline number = 32.3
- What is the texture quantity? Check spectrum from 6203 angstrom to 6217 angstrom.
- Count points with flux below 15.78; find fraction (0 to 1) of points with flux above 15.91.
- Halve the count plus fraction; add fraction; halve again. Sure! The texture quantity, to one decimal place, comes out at 1.3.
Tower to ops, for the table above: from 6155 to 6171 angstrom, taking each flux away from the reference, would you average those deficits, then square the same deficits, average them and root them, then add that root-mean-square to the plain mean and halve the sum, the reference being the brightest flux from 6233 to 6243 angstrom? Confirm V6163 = 0.5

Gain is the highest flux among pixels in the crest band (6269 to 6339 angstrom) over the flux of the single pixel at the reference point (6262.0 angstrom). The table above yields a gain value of 1.03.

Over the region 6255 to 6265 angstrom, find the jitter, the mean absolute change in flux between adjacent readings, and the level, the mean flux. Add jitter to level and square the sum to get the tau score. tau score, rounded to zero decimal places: 258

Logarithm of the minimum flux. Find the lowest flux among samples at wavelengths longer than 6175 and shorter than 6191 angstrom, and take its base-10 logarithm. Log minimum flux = 1.21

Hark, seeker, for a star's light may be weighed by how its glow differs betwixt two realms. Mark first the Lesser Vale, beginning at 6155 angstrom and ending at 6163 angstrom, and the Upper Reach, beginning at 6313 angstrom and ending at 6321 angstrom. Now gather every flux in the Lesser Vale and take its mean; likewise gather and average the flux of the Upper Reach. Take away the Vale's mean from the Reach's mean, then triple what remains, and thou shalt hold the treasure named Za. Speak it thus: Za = -0.5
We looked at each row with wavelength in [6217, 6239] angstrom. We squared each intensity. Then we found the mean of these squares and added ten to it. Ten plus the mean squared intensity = 262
